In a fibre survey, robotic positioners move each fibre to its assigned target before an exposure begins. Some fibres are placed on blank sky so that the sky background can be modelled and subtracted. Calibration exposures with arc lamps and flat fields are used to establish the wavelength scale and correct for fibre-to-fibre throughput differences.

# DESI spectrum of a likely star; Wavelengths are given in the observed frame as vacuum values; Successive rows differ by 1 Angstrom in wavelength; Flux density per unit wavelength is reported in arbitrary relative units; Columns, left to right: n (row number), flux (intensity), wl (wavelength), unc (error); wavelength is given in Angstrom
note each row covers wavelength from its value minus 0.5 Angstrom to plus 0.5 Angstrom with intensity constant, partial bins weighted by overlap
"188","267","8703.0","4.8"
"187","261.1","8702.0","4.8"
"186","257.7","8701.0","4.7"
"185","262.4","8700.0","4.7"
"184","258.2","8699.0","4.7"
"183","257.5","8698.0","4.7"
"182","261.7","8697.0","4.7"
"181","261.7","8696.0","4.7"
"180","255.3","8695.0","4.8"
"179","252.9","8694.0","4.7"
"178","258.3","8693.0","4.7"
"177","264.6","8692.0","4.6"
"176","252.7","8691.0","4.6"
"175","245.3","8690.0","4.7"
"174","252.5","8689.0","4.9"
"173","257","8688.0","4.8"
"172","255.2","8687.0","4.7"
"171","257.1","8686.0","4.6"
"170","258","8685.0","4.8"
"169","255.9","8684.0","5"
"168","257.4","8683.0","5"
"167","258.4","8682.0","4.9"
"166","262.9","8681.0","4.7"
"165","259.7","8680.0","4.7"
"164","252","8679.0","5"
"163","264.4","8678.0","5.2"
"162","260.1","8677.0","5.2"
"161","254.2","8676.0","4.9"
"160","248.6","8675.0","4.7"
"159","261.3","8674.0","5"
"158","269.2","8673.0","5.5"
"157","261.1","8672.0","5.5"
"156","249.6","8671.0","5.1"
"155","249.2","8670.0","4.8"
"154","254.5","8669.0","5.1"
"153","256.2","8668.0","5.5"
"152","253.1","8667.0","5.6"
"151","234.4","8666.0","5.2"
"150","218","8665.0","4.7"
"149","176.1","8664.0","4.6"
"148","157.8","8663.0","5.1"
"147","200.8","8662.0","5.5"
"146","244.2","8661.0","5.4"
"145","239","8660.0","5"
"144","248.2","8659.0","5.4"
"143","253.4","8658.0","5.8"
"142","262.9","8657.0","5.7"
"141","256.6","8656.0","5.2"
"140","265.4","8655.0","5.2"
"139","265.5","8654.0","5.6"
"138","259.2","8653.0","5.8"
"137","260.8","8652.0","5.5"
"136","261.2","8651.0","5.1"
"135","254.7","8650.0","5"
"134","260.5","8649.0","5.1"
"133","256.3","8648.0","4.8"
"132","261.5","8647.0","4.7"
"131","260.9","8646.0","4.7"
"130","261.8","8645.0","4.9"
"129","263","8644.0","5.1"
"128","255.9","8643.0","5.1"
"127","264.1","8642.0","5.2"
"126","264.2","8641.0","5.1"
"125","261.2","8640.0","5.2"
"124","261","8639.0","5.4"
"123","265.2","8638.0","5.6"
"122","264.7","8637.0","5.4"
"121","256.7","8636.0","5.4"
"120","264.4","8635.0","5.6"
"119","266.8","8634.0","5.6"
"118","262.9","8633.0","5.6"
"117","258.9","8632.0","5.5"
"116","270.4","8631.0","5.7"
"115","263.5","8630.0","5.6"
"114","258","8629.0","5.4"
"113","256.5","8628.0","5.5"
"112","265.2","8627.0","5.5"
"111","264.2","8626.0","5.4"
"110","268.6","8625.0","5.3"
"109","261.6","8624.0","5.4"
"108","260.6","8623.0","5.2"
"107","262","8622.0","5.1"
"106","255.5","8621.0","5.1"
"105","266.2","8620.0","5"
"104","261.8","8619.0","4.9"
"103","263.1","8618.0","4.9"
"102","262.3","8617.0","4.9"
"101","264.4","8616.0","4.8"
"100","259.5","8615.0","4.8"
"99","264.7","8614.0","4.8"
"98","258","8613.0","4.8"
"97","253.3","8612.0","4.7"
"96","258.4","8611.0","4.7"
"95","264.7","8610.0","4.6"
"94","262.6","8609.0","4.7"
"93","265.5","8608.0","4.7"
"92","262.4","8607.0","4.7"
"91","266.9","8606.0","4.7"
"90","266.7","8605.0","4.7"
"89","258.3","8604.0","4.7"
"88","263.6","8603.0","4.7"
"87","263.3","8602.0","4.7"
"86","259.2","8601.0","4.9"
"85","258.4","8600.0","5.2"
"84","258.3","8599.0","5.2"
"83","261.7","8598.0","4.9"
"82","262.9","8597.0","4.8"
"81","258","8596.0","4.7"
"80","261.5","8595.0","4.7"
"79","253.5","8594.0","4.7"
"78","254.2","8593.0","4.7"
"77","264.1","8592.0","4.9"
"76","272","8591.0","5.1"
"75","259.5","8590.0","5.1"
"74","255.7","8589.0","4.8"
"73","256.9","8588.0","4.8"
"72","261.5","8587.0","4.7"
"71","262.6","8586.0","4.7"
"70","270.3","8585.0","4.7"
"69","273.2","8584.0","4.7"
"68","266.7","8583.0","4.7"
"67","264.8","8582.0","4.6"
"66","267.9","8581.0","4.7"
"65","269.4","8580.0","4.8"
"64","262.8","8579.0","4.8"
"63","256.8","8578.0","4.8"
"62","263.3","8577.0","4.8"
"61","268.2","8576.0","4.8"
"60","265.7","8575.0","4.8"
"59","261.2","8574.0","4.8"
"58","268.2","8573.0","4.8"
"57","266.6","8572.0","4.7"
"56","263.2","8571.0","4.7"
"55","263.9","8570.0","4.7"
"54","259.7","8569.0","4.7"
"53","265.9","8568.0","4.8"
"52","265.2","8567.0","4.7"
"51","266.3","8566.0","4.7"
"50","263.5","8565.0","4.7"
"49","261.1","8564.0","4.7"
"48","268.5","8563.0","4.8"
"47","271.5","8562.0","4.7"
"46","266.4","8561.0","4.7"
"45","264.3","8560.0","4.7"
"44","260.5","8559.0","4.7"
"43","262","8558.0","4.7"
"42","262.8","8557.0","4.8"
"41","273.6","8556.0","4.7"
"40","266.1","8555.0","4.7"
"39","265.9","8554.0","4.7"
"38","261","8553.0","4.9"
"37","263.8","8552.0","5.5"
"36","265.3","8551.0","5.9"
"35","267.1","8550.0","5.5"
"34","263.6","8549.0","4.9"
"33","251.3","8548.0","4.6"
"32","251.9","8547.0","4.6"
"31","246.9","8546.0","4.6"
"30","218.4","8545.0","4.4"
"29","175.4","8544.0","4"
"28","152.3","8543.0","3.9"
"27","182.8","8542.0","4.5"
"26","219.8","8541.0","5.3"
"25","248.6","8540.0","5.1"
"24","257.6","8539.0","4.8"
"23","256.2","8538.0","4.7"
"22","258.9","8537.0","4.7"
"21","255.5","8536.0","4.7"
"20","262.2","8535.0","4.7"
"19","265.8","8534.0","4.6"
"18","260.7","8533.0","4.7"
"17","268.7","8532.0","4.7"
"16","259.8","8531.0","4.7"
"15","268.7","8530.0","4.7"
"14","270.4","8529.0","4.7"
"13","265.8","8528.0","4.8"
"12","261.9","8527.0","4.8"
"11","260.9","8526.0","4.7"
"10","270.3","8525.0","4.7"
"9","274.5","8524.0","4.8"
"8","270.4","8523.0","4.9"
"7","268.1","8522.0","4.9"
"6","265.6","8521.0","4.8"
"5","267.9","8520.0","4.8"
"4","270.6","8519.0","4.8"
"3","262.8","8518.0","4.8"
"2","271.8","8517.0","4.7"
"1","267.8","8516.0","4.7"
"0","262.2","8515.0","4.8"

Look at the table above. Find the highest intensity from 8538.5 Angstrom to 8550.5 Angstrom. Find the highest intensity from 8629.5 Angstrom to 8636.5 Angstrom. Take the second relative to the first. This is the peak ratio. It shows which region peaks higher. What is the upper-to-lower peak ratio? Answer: 1.01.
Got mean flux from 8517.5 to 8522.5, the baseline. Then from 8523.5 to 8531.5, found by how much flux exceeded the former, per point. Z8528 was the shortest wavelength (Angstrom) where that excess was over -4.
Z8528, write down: 8524.0 Angstrom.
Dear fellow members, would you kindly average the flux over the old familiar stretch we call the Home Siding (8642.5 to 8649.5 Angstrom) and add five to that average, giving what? 265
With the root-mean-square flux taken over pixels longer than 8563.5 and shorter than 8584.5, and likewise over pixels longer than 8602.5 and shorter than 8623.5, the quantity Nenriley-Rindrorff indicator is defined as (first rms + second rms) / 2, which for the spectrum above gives 263.5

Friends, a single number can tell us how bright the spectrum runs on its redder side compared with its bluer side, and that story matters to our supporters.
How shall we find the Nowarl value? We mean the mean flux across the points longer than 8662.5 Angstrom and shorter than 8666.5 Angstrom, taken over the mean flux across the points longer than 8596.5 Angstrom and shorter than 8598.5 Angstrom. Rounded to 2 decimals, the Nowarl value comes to 0.75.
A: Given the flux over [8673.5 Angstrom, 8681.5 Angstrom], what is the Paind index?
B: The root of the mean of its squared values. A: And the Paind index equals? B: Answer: 258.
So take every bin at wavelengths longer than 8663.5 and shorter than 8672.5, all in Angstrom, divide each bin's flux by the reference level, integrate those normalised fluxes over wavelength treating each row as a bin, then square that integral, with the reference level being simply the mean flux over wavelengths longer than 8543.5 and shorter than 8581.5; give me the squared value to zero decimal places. 68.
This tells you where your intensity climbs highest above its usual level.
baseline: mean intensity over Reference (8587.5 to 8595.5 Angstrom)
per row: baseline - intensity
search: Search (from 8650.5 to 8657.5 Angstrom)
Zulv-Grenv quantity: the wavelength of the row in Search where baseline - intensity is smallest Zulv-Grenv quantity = 8654.0 Angstrom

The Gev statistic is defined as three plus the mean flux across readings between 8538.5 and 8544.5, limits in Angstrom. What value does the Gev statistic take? 209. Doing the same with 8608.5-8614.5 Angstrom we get 263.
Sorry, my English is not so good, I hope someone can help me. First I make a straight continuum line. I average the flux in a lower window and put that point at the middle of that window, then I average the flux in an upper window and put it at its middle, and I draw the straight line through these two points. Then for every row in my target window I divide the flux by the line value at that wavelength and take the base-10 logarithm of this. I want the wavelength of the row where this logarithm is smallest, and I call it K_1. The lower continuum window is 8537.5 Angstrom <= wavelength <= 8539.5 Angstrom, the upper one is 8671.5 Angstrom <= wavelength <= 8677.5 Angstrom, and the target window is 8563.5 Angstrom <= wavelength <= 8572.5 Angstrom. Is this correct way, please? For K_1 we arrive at 8569.0 Angstrom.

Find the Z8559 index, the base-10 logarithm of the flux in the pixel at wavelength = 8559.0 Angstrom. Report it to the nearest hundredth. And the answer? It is 2.42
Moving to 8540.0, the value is 2.40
